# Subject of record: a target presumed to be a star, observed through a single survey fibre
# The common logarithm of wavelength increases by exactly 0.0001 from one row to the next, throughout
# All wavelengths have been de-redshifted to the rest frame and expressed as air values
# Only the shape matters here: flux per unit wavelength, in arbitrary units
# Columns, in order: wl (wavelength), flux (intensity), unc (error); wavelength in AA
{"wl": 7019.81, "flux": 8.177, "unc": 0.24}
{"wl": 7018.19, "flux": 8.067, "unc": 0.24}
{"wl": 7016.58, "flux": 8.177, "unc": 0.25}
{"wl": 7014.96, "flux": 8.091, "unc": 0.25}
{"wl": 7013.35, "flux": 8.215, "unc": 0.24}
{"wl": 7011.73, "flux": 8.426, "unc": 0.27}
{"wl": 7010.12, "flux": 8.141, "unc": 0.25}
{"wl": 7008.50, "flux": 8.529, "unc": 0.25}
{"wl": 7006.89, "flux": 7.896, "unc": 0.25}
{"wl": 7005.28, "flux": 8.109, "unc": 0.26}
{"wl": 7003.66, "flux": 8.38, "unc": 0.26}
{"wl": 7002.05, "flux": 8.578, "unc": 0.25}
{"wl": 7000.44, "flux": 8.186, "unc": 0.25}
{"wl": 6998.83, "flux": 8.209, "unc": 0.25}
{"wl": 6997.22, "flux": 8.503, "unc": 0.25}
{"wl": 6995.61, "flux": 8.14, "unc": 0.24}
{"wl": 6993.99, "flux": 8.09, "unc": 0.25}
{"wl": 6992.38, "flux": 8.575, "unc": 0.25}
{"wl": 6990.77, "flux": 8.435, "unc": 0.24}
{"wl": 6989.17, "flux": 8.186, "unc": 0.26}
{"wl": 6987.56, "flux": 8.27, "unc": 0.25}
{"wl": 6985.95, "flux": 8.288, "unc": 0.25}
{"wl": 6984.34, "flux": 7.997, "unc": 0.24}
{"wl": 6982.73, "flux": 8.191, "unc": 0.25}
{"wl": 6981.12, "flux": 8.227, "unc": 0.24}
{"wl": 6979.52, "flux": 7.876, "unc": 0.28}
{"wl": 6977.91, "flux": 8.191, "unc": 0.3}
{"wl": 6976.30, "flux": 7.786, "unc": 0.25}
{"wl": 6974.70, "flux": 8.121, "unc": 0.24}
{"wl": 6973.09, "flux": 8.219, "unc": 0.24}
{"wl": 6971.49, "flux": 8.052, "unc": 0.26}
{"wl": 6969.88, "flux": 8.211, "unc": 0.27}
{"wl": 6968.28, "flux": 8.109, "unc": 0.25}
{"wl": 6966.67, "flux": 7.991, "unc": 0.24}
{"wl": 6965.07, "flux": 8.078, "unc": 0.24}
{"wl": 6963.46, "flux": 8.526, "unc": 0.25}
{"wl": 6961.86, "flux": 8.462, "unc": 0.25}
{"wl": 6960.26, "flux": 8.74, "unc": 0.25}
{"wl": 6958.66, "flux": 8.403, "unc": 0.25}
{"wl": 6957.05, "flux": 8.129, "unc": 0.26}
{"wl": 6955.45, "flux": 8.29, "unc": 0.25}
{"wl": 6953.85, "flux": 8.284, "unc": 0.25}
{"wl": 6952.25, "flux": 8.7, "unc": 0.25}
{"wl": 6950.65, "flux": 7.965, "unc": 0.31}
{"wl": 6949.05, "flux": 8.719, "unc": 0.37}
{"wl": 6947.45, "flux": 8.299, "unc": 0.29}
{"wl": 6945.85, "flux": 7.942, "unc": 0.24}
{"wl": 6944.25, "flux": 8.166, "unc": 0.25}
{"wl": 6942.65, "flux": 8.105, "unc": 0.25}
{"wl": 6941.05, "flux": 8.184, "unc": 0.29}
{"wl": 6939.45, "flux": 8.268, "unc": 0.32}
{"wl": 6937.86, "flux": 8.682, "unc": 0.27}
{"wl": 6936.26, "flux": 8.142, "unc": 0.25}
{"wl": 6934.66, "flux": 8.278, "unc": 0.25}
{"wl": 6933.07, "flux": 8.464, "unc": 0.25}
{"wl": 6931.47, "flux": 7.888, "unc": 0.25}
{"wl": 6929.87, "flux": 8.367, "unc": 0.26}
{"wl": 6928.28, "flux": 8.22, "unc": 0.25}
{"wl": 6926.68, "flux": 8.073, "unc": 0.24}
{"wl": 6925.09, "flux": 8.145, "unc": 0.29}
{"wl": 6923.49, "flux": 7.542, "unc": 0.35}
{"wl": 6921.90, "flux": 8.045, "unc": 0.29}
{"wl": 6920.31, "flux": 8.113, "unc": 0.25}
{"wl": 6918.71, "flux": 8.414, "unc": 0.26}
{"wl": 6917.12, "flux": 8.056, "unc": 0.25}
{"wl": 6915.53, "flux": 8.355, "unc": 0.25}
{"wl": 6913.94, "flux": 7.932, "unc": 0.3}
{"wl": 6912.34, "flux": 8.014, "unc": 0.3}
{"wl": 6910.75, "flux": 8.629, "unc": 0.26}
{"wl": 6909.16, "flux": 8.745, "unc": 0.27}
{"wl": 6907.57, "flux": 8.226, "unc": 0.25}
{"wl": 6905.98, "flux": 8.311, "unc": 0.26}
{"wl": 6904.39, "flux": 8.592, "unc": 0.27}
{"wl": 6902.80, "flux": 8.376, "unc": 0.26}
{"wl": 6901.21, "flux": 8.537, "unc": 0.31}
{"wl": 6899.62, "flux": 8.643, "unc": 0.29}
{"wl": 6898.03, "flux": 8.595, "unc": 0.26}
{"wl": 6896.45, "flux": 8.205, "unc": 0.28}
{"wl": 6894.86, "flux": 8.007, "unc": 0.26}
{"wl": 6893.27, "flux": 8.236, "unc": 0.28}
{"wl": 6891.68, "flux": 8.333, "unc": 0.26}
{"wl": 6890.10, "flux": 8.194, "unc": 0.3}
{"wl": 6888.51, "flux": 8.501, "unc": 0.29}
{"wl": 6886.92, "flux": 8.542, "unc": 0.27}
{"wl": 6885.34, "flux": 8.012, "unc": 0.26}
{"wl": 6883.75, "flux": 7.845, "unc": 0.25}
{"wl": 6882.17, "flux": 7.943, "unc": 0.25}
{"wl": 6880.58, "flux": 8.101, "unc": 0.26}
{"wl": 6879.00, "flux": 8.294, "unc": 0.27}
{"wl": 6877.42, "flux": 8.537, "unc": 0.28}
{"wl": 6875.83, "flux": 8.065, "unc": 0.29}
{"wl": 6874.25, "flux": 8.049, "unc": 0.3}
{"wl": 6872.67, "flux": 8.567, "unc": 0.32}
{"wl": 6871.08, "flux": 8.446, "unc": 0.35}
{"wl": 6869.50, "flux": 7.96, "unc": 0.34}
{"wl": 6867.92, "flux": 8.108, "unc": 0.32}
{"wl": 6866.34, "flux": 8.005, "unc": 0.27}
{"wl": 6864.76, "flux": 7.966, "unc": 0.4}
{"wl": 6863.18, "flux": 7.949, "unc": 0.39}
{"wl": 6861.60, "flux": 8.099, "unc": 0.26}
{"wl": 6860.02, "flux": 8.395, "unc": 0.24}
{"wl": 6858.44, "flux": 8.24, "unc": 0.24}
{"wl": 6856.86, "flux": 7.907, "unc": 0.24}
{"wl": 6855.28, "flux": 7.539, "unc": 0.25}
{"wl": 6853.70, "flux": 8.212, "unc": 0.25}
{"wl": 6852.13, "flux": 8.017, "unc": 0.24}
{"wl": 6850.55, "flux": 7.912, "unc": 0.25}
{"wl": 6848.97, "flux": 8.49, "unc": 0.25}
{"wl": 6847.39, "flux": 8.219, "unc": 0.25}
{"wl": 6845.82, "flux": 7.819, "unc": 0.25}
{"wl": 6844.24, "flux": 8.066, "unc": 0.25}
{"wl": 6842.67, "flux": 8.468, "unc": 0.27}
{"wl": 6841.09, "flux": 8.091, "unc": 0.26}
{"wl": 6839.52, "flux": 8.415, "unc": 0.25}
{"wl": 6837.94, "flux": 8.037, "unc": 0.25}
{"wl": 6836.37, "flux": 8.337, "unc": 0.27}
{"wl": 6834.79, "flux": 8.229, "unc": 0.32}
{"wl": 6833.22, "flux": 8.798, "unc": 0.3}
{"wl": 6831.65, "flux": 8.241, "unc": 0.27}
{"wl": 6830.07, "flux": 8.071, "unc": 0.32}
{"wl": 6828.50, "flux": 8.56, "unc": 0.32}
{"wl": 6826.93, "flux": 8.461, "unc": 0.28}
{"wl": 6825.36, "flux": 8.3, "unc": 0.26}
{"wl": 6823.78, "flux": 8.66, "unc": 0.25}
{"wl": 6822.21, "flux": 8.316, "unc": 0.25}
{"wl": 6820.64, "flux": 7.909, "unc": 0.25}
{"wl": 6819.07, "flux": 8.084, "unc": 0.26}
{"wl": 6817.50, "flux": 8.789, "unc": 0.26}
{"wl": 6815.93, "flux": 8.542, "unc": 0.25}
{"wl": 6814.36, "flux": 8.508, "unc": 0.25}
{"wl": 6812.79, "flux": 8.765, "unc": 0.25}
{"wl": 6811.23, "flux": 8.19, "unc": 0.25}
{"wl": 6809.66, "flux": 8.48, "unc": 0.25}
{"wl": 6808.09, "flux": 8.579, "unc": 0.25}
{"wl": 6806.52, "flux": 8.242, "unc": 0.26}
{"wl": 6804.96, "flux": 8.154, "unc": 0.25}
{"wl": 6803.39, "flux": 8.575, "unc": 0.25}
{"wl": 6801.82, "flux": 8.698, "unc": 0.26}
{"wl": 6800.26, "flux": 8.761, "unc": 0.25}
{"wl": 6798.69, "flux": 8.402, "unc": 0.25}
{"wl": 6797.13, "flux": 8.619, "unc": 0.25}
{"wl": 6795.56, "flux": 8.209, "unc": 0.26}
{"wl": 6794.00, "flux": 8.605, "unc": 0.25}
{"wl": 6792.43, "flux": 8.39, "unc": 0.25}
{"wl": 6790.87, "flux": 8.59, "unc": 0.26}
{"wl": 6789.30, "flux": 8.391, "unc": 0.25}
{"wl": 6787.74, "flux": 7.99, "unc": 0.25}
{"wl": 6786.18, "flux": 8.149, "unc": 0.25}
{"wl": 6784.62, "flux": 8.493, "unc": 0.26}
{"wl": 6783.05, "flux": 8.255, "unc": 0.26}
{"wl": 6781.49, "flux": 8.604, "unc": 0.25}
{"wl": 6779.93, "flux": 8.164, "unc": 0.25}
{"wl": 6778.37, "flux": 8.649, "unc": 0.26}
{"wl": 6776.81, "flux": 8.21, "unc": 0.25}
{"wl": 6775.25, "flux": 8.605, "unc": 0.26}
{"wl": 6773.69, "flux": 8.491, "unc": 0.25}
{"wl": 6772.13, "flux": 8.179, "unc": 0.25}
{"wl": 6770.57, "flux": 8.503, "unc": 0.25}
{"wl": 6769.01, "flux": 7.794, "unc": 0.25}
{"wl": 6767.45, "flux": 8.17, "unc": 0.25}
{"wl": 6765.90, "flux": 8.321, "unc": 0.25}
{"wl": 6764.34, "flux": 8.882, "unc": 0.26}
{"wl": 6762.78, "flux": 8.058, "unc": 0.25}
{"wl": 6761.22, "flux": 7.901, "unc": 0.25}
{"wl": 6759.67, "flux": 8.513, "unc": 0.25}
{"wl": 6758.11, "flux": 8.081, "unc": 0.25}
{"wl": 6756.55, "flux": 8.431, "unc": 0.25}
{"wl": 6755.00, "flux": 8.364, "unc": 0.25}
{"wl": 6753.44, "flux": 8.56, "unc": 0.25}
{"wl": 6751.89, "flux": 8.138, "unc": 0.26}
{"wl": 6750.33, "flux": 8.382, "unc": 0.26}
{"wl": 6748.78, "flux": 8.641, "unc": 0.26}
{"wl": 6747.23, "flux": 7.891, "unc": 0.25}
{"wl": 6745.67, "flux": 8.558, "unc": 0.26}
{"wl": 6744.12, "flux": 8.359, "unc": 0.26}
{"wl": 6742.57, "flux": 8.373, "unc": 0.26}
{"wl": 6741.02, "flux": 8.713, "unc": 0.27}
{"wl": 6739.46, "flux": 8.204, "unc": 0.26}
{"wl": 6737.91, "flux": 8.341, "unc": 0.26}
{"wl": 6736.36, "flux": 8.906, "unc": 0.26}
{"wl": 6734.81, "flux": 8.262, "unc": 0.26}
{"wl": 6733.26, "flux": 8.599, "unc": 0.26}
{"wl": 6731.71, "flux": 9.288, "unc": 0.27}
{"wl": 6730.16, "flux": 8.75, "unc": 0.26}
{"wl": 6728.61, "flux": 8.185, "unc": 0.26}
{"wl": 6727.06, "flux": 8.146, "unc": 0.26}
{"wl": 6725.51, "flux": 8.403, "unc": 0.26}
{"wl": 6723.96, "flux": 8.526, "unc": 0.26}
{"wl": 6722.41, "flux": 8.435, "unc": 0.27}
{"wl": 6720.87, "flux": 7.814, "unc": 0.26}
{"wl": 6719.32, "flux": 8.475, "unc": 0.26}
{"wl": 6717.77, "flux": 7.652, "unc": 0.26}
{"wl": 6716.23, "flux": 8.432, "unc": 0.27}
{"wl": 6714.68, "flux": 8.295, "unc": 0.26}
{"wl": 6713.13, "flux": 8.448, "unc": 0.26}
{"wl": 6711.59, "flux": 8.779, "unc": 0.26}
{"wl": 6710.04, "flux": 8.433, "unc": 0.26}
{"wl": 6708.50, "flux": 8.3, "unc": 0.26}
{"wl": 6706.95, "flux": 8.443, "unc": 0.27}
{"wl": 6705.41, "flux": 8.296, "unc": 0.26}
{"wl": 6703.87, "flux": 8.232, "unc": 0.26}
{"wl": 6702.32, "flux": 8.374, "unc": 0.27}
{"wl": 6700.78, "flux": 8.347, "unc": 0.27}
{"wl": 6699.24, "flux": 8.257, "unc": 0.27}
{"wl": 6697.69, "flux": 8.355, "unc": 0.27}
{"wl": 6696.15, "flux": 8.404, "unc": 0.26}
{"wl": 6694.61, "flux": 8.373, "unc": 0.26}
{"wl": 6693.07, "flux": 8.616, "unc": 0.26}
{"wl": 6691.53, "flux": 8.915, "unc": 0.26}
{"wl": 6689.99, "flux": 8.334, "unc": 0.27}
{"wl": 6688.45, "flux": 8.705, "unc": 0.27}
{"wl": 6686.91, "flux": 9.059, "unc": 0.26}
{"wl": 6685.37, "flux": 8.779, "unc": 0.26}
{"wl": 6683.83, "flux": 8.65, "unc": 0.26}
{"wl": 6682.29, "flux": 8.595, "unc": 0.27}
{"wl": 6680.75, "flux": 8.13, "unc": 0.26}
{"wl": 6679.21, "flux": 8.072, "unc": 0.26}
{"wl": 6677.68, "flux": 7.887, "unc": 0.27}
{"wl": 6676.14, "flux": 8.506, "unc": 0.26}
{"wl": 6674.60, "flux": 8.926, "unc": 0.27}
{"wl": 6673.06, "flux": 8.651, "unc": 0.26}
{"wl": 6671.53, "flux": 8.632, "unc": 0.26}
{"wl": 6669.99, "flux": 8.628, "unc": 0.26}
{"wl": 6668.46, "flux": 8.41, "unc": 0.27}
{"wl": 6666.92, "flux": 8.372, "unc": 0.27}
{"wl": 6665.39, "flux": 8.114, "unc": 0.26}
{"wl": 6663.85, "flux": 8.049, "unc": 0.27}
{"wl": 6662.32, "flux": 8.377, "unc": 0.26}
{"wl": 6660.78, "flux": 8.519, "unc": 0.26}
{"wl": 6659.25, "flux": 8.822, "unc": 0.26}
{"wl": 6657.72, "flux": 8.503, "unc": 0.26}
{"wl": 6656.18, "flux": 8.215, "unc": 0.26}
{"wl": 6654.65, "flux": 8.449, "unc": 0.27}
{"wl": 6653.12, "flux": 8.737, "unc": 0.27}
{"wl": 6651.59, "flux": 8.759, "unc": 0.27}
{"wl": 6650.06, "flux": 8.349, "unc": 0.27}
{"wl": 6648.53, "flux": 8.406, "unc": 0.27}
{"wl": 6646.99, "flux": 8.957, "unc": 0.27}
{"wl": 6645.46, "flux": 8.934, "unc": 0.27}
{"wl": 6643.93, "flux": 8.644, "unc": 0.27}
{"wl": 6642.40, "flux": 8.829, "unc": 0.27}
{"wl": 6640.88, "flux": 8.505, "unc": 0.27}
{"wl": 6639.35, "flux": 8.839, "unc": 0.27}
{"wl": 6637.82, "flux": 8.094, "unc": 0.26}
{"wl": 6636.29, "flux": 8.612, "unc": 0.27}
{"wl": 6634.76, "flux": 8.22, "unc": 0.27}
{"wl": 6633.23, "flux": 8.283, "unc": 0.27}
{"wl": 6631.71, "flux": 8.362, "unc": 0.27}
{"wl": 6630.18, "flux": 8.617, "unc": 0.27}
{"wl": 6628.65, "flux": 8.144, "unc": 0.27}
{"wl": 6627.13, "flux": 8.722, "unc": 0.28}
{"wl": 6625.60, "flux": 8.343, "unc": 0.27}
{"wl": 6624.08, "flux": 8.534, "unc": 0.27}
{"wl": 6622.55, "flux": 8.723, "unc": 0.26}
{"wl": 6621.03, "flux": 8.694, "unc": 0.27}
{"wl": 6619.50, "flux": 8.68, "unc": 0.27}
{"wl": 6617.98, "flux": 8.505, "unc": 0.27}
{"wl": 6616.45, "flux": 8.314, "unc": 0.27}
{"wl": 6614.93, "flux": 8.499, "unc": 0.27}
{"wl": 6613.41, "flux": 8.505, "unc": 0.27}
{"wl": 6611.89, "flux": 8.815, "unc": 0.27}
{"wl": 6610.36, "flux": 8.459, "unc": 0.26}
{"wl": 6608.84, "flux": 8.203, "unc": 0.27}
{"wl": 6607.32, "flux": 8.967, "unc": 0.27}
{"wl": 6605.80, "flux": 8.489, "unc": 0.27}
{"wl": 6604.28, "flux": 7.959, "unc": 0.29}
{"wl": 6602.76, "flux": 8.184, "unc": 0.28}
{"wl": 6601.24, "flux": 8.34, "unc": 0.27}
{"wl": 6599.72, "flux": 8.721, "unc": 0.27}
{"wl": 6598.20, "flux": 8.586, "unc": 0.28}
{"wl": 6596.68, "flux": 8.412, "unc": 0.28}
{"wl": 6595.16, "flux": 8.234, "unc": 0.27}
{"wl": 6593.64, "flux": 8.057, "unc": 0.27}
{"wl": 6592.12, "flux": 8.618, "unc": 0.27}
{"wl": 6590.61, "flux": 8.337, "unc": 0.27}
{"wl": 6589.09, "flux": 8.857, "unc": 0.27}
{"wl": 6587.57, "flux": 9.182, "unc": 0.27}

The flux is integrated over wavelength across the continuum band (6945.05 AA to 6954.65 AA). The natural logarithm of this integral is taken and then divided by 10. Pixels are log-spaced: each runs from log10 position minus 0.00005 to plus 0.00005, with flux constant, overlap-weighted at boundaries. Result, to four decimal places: 0.4380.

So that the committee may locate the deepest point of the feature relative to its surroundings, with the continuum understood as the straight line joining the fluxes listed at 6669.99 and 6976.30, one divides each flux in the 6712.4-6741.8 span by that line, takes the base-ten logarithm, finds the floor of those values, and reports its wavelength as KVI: 6717.77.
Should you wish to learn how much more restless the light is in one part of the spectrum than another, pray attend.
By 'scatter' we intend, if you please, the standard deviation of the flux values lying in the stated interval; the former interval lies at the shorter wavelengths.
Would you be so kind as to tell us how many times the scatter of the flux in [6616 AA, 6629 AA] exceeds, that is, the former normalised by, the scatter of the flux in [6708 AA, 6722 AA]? 0.60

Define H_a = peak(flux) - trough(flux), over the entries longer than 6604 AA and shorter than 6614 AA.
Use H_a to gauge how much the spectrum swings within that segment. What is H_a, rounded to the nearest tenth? 1.0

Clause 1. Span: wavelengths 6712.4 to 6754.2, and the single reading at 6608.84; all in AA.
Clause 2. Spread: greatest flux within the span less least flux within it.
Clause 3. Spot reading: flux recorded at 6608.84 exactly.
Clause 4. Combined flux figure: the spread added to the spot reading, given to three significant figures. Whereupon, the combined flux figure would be 9.84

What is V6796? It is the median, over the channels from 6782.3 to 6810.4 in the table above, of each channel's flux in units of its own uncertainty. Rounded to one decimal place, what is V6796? 33.5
